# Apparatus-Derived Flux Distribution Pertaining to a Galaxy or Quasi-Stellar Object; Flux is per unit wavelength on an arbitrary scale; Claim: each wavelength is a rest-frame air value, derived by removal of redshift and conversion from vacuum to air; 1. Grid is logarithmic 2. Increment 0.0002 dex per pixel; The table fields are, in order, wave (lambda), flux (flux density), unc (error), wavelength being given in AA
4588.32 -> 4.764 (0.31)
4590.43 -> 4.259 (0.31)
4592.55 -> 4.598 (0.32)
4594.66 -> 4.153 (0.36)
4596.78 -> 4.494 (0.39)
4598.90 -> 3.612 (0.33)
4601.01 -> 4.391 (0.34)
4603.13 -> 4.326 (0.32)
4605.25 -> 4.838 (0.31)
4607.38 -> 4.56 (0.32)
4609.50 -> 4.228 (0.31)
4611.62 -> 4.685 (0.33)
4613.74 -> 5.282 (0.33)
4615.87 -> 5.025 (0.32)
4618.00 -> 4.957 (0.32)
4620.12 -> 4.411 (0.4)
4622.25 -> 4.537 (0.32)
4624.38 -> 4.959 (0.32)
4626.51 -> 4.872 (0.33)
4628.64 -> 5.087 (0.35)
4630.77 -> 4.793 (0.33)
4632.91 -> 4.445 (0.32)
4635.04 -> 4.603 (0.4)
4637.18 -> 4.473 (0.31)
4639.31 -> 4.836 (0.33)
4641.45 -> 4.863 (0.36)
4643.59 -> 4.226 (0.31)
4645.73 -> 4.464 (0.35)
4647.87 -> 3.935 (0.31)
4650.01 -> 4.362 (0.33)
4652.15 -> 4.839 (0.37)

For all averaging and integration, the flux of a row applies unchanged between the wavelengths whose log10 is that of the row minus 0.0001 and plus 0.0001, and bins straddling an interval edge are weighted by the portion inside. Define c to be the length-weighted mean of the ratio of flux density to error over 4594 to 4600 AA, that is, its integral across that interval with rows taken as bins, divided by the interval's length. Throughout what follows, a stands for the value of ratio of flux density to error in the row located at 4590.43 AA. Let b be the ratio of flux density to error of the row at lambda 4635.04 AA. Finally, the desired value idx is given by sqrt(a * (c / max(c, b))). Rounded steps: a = 13.7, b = 11.5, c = 11.3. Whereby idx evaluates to 3.68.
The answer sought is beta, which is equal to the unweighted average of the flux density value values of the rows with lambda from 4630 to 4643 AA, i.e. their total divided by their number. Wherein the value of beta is 4.67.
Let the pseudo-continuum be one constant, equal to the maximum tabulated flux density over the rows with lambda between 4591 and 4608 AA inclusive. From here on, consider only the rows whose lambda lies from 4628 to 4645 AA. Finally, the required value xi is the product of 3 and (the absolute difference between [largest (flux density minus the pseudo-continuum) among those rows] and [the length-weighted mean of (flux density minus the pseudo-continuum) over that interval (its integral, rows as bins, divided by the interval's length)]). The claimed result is 1.31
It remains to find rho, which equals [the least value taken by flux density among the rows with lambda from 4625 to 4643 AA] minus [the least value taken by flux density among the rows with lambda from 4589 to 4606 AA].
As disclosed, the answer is 0.83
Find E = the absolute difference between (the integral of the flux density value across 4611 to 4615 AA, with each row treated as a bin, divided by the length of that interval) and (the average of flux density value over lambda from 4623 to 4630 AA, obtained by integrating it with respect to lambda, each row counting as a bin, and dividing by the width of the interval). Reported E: 0.07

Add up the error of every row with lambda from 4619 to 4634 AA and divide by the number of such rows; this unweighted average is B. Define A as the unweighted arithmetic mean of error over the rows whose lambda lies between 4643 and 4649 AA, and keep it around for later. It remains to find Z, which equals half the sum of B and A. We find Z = 0.3310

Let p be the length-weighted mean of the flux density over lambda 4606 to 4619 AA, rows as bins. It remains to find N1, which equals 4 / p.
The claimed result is 0.84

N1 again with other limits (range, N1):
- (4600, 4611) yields 0.89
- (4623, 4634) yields 0.83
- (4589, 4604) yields 0.94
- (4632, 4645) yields 0.87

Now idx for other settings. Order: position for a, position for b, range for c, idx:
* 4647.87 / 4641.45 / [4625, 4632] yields 3.56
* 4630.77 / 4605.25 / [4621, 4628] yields 3.70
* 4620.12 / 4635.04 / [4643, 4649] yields 3.32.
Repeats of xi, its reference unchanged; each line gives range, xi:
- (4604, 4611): 0.88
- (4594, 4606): 1.63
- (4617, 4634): 0.99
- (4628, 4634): 1.01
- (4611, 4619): 0.83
